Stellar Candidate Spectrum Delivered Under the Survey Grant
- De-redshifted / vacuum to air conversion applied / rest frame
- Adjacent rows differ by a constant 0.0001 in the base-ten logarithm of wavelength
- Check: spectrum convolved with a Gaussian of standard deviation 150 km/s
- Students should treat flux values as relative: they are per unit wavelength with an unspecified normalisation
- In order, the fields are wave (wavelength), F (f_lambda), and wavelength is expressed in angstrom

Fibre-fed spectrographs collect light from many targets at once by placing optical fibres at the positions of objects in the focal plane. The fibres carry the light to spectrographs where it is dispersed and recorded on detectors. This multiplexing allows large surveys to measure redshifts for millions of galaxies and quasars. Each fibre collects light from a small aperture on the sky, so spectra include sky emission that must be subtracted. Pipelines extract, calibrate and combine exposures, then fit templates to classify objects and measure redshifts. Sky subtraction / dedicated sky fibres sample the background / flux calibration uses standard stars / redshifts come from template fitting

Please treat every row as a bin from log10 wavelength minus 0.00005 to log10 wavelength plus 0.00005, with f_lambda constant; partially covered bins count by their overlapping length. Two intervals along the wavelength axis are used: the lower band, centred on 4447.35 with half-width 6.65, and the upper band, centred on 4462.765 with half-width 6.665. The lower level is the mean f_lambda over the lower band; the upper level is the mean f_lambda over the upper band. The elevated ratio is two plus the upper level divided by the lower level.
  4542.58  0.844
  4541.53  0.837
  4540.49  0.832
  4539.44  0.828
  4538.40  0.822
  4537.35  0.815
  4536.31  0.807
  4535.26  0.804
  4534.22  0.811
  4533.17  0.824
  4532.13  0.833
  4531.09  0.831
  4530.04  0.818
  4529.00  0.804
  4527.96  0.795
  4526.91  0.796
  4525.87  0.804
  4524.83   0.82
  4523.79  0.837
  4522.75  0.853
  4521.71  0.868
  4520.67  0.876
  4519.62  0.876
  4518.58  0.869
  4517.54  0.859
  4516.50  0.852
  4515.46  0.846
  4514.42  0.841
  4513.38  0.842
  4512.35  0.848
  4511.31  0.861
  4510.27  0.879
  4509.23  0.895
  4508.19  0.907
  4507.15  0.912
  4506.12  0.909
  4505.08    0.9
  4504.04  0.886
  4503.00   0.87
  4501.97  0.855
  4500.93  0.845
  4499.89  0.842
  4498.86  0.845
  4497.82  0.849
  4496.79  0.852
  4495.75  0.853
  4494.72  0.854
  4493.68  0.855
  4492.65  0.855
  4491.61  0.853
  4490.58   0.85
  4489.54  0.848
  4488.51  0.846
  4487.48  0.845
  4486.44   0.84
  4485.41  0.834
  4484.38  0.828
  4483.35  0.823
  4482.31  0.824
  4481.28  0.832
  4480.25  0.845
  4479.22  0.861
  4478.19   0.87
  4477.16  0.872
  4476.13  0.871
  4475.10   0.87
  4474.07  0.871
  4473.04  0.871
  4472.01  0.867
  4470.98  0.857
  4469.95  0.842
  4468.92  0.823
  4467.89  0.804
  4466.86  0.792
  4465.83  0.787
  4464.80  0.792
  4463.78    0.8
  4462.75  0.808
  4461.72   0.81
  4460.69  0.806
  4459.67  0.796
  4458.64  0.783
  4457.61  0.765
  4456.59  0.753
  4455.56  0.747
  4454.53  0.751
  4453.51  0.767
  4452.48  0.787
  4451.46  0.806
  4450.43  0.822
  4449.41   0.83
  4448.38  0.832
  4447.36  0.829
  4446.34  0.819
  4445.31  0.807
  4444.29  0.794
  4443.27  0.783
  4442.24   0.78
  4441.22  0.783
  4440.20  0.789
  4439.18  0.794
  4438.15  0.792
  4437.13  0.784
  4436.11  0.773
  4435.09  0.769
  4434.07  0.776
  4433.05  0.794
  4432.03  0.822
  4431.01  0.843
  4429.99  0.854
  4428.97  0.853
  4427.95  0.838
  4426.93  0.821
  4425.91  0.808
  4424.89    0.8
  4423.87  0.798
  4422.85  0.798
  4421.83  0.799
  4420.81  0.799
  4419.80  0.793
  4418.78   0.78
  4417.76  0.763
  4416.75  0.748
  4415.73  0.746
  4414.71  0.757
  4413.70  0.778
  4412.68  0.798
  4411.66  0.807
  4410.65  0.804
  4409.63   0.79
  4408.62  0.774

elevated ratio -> 2.99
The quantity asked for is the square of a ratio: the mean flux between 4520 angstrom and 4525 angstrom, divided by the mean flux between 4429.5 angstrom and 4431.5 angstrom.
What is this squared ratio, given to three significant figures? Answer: 1.01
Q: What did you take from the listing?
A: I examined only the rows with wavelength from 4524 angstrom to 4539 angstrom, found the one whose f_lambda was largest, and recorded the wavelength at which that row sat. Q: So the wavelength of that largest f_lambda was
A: 4532.13 angstrom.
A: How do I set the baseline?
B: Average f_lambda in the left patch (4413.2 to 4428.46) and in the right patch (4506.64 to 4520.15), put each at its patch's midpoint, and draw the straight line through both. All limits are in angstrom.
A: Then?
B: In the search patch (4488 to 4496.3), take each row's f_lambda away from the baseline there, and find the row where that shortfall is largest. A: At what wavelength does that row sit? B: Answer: 4488.51 angstrom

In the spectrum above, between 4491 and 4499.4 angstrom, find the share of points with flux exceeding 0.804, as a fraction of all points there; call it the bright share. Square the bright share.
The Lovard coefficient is 1.0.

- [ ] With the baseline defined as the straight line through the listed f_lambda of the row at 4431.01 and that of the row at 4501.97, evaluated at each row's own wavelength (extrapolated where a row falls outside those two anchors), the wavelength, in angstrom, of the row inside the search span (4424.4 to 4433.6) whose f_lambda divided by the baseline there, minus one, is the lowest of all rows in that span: 4433.05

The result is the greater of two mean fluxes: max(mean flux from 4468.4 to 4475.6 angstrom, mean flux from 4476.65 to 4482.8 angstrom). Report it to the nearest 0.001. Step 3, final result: 0.857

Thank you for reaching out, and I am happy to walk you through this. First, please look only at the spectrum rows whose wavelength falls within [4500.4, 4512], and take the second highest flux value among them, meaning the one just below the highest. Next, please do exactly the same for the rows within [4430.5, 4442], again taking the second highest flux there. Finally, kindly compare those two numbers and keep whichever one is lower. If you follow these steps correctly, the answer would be 0.822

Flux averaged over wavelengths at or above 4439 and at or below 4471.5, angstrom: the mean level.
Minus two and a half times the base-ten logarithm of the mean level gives 0.24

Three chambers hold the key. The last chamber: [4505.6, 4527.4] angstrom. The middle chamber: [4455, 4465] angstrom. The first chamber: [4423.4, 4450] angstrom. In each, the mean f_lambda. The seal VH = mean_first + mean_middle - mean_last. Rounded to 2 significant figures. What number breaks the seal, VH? 0.73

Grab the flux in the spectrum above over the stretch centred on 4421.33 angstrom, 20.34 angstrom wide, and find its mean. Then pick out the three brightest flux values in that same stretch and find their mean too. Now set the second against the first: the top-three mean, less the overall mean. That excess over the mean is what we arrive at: 0.051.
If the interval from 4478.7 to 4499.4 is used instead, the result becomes 0.012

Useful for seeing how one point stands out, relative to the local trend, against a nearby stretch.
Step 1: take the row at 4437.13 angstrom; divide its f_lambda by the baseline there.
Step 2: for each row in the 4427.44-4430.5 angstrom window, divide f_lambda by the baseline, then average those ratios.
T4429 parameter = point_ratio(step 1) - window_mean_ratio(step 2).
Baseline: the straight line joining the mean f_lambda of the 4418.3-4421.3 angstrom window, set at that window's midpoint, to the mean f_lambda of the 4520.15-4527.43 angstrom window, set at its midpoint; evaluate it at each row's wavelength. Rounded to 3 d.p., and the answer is -0.085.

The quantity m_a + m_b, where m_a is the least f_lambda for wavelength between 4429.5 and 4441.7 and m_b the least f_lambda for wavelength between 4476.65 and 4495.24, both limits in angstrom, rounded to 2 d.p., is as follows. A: 1.59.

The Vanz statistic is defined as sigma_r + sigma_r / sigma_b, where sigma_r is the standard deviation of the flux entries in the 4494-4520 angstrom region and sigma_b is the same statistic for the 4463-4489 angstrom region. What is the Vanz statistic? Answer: 0.86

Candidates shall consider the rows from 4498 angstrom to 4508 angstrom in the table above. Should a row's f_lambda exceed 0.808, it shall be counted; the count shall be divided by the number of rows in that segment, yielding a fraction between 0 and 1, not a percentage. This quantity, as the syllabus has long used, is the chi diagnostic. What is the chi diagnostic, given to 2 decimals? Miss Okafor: 1.00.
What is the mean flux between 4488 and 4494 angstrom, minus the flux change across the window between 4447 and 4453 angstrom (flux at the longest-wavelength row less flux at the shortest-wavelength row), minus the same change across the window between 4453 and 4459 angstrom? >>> 0.88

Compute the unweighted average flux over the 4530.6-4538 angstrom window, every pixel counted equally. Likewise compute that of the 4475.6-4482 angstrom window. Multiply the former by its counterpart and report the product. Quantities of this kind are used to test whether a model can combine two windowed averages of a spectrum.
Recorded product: 0.702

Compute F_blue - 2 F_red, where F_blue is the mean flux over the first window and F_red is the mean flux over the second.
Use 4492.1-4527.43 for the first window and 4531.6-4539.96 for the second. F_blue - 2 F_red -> -0.78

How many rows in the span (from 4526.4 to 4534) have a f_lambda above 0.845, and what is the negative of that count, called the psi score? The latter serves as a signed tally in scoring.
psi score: 0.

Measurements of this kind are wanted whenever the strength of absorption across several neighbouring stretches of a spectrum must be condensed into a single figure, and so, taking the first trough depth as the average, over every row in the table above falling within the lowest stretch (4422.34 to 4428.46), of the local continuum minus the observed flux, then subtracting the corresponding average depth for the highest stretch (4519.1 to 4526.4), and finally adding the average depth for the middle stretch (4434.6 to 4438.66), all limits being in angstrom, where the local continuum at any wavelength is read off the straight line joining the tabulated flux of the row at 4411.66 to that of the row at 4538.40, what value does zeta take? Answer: 0.056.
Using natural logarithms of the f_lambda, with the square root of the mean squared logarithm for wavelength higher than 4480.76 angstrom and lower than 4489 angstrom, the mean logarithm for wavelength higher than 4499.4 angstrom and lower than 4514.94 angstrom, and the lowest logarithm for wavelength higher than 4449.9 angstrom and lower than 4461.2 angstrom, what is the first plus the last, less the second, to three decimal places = 0.027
